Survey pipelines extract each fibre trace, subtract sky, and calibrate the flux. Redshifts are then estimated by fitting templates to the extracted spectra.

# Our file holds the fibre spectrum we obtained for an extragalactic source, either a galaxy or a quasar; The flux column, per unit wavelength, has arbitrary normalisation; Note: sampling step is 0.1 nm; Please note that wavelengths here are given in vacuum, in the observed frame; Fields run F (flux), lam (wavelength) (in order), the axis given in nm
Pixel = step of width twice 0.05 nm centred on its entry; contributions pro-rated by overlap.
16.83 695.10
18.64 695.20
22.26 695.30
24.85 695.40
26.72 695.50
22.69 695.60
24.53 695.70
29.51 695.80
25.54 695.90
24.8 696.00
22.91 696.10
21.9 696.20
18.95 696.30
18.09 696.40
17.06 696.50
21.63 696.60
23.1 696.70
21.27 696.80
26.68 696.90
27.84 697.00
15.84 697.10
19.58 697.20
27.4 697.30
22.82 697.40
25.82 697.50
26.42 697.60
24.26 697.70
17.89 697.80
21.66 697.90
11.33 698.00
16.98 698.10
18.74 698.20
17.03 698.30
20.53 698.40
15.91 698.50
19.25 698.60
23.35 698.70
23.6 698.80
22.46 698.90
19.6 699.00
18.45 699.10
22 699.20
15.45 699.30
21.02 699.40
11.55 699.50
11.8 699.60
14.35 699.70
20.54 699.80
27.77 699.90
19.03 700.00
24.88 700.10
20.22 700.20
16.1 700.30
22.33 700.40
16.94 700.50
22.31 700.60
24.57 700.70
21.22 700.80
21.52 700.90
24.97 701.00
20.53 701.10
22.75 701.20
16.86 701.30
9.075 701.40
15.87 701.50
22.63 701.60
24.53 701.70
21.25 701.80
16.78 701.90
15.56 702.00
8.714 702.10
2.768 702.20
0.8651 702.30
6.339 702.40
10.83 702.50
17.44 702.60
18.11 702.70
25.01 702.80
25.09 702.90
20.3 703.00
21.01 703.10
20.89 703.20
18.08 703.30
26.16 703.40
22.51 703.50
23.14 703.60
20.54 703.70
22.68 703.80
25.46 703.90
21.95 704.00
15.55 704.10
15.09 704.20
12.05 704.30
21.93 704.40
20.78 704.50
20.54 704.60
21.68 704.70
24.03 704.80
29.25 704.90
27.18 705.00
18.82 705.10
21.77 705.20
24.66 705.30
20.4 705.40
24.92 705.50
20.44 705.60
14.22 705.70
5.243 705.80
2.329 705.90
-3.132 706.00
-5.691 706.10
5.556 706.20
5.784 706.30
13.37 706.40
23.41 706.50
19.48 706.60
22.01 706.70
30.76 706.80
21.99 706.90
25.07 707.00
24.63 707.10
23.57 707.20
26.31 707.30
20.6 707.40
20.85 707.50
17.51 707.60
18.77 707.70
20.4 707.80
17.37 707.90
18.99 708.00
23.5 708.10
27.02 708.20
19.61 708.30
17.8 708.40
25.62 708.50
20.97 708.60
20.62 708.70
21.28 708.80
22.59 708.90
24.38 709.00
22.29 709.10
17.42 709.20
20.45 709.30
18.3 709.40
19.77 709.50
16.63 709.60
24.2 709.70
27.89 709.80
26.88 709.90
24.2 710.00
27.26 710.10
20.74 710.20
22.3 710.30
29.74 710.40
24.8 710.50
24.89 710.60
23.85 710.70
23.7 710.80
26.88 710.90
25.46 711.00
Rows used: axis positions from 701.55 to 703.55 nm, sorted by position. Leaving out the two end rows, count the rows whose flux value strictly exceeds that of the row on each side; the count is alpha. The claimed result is 4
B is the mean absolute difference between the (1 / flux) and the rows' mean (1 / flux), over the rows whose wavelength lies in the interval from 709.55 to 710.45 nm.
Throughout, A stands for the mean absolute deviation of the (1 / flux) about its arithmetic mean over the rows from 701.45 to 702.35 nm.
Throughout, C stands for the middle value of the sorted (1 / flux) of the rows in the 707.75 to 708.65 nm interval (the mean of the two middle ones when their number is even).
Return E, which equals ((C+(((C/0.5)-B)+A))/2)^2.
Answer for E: 0.0365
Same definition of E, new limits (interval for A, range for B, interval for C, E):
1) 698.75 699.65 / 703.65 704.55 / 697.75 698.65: 0.0072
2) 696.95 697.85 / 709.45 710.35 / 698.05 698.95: 0.0062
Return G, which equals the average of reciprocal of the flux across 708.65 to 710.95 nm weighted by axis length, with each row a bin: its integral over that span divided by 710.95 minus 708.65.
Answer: 0.044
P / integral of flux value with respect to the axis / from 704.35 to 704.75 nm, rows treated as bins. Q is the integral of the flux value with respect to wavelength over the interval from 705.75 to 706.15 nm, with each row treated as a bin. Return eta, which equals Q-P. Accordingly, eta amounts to -8.6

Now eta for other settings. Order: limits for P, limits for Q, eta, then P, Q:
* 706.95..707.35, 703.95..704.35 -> -3.5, 10.0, 6.5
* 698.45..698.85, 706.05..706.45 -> -6.3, 8.2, 1.9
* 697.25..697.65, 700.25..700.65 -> -2.5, 10.2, 7.8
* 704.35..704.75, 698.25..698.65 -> -1.2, 8.5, 7.3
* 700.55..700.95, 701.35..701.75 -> -1.8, 9.0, 7.2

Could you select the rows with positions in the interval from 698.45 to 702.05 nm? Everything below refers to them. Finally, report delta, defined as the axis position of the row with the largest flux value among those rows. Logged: 699.90 nm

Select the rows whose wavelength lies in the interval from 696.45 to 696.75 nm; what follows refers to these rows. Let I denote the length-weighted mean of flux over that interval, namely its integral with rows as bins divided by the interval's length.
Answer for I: 20.6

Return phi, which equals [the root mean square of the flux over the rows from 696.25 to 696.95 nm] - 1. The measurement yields 20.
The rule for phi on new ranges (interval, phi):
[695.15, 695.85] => 23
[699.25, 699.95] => 17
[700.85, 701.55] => 18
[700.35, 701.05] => 21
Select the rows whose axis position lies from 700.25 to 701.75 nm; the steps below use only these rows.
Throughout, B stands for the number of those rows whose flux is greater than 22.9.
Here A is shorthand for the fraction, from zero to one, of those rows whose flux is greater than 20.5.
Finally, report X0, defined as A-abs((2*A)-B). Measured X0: -1.0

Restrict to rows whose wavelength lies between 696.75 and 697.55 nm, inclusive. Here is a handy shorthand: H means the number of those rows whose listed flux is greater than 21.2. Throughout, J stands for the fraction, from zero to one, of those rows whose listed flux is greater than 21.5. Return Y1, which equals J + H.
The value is 6.6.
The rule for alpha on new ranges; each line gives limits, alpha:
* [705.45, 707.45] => 4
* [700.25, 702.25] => 5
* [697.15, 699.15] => 6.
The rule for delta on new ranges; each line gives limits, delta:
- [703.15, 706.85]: 706.80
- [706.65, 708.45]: 706.80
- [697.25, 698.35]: 697.30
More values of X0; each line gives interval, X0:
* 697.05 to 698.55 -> -2.6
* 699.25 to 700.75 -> -1.6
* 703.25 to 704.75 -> -0.8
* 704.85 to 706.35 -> -3.0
